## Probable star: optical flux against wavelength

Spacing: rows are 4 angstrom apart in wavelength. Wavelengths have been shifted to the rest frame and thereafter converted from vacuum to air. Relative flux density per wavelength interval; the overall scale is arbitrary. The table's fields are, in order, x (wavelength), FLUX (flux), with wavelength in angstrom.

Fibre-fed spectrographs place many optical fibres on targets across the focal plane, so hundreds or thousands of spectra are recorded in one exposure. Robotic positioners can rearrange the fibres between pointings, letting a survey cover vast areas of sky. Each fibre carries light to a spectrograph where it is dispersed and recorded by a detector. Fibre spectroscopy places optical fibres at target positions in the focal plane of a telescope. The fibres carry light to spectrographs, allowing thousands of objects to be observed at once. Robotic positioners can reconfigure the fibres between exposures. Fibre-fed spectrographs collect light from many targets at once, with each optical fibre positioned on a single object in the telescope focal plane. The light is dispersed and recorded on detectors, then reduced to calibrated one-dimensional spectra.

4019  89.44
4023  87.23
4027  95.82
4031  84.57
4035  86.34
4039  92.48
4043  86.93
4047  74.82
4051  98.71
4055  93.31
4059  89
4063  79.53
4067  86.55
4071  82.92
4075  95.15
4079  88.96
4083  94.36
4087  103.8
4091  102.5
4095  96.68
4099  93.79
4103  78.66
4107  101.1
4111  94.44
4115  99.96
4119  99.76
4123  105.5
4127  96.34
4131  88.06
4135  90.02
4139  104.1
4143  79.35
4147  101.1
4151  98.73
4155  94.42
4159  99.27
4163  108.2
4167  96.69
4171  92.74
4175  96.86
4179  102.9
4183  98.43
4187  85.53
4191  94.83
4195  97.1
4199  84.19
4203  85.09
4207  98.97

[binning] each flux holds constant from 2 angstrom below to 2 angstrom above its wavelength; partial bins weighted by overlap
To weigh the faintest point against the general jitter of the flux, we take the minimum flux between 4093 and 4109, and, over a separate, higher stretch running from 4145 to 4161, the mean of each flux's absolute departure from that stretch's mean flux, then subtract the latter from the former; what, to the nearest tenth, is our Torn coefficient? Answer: 76.7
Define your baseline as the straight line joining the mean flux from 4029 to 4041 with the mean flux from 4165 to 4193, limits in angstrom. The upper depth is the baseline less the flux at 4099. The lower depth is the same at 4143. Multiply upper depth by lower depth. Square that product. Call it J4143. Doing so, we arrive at 1360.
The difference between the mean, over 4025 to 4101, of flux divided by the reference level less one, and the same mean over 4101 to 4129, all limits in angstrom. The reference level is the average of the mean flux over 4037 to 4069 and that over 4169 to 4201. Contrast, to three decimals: -0.063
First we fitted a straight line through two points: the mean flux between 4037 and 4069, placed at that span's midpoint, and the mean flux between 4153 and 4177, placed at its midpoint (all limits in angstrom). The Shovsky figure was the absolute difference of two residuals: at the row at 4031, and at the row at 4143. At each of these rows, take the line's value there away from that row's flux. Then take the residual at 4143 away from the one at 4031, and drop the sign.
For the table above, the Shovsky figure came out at 16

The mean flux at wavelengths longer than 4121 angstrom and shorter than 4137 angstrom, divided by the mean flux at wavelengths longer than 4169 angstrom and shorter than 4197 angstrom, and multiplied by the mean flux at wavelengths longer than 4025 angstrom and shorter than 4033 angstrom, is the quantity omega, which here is 90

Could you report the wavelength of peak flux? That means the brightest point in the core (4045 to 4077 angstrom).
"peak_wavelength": 4051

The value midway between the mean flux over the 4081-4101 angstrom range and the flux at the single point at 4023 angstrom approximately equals 92.7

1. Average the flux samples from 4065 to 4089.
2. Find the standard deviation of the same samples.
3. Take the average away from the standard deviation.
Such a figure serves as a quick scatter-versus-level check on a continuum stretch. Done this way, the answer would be -85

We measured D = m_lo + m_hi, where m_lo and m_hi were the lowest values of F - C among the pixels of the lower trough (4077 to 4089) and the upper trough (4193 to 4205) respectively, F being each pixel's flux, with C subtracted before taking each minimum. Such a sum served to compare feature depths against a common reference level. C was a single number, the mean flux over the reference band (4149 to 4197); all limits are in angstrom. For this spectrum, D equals -21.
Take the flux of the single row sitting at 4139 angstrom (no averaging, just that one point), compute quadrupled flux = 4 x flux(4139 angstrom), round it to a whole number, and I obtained 416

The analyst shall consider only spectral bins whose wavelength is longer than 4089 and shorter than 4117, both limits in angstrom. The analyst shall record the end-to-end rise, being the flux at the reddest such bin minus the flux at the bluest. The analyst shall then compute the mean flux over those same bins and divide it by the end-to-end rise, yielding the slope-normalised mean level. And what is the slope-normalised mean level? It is -38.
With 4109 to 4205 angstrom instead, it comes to -10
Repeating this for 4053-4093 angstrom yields 10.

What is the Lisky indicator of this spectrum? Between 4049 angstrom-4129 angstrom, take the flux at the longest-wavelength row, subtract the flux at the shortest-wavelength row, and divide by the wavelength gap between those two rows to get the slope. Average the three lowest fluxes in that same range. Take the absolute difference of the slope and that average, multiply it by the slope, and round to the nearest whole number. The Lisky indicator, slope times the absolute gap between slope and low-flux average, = -3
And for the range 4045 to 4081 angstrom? 35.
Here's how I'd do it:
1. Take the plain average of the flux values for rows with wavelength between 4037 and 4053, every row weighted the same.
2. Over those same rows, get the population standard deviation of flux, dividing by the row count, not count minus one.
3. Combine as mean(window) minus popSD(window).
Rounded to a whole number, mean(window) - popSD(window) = 79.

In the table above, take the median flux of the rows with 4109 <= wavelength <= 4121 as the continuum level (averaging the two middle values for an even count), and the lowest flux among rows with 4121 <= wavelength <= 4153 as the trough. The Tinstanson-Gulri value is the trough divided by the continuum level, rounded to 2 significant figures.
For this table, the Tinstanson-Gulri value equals 0.80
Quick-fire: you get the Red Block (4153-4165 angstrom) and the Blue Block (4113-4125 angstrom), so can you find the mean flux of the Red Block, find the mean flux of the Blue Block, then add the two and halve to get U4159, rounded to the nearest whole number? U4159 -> 101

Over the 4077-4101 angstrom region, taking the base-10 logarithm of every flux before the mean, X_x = 1.98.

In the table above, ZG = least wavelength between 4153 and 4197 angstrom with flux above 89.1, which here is 4155 angstrom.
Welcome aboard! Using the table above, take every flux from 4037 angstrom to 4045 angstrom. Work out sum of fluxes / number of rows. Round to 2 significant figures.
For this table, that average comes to 90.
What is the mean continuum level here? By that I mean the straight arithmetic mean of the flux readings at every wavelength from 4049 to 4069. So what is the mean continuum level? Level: 89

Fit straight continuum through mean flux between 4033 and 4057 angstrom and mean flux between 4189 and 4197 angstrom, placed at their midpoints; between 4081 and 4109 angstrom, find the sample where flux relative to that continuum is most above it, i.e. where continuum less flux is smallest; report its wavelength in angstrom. 4087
